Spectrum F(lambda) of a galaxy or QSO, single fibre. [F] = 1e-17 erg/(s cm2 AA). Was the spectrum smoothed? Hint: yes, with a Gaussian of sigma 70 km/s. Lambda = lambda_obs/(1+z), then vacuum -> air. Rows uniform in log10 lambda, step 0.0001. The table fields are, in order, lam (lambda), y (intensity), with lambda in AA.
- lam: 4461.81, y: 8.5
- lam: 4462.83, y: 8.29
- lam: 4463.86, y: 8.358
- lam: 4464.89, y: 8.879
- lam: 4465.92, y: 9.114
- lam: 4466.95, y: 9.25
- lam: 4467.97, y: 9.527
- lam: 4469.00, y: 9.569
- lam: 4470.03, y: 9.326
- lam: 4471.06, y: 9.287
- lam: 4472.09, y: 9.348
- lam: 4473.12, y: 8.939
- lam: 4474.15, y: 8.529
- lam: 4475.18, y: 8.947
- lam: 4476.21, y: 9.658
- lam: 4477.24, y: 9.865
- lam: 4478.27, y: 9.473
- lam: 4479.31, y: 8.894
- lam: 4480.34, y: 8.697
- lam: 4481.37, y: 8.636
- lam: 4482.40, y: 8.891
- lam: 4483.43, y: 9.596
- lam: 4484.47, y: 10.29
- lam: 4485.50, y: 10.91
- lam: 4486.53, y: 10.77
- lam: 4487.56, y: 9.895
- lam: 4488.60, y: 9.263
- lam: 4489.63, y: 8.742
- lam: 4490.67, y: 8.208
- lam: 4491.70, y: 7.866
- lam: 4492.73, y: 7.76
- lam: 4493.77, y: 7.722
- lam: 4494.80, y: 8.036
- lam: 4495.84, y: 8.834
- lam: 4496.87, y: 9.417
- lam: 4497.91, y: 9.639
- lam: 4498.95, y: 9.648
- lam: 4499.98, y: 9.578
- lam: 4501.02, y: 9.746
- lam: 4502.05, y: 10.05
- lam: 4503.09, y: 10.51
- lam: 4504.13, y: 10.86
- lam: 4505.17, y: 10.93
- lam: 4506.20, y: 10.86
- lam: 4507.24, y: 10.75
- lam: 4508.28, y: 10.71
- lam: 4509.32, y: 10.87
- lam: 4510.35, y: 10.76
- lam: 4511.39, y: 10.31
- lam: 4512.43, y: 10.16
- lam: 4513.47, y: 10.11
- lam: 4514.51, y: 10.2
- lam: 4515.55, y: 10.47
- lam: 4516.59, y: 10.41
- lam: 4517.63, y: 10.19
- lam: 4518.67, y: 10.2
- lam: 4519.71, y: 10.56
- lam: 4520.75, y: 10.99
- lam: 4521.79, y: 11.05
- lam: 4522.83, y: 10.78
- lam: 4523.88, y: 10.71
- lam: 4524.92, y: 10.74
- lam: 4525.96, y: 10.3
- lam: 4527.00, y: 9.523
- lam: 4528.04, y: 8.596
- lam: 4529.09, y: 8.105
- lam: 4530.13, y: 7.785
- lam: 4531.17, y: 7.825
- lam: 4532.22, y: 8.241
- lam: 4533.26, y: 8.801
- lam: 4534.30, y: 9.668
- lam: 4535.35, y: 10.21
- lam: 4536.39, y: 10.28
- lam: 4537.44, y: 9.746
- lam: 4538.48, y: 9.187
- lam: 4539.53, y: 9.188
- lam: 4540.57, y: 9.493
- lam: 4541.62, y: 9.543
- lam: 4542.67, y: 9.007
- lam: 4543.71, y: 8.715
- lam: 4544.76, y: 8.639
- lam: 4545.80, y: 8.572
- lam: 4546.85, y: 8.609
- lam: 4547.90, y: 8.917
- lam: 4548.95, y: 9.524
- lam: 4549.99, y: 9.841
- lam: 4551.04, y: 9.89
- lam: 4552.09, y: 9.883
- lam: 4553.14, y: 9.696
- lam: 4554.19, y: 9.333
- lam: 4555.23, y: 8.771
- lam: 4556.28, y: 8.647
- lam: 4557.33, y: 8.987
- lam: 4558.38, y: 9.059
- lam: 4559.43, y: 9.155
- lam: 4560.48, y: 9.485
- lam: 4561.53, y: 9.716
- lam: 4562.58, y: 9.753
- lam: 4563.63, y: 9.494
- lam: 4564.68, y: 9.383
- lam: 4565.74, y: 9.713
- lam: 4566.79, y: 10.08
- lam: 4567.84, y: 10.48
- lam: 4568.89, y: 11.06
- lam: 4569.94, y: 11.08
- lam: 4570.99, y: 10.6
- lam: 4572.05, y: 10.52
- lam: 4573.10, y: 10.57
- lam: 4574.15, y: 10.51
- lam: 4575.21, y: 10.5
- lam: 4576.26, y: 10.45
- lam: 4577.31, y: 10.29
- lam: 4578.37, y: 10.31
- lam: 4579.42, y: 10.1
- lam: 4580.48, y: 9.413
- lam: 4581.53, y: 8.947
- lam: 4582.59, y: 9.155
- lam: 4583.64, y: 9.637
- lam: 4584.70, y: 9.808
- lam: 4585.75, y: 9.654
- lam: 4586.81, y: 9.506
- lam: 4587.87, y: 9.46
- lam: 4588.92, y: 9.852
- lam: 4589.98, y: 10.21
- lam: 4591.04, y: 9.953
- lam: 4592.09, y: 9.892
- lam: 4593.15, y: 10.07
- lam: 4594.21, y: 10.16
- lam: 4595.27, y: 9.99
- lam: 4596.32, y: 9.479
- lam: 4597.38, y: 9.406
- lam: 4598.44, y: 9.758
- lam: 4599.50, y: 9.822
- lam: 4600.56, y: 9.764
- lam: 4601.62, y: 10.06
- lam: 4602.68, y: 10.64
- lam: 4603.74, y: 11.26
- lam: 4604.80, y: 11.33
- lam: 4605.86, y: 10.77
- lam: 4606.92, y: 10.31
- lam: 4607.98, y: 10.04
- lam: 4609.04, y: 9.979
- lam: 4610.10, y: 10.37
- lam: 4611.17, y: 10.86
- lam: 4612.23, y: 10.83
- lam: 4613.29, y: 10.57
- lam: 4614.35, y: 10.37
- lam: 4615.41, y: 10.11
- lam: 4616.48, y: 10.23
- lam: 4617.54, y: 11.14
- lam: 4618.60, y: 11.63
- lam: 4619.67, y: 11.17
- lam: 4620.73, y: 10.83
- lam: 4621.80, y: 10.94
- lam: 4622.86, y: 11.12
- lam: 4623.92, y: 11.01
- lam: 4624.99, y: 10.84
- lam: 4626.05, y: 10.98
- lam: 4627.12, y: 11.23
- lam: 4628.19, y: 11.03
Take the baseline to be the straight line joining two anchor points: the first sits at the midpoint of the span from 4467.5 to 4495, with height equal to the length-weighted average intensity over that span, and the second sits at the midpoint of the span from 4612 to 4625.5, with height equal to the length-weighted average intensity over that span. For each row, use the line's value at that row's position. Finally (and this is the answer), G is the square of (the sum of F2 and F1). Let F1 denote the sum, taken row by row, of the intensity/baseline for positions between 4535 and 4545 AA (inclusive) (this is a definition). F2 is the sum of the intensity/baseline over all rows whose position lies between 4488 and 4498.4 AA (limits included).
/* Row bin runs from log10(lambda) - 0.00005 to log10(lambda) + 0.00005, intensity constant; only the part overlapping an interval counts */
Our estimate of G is 351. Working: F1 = 9.53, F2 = 9.2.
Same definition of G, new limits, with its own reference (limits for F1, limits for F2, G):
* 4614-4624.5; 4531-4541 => 378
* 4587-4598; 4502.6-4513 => 426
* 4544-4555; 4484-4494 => 369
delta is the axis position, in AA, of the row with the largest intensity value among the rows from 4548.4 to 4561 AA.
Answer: 4551.04 AA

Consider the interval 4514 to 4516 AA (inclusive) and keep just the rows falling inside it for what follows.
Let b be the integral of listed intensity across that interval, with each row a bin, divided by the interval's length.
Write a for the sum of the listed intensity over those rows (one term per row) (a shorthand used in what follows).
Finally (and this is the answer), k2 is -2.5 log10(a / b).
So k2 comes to -0.8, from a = 21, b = 10.3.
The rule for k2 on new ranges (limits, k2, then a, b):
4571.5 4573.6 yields -0.8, 21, 10.5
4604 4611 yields -1.9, 63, 10.5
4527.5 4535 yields -2.1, 59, 8.5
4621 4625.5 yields -1.5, 44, 11.0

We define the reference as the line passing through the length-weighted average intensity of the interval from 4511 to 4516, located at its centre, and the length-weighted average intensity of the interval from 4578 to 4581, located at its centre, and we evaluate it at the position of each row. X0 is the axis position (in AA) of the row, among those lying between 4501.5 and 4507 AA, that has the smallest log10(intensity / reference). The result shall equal 4502.05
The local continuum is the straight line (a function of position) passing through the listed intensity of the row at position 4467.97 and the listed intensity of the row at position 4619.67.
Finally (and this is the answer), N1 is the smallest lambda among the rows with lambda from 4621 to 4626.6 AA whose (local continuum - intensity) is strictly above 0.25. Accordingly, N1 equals 4621.80 AA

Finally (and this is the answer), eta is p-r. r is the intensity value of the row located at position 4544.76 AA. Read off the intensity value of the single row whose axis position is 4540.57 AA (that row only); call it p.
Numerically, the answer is 0.9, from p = 9.493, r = 8.639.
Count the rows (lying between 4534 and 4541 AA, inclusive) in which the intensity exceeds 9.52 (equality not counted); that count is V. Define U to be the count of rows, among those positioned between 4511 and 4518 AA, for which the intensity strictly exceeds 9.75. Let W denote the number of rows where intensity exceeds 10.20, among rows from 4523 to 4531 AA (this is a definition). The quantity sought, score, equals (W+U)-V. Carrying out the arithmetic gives 6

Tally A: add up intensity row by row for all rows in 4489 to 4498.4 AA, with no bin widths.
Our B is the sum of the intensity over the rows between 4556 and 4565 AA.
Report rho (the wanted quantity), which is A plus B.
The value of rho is 160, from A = 76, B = 84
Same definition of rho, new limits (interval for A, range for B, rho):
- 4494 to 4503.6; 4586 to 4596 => 175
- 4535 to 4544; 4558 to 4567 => 171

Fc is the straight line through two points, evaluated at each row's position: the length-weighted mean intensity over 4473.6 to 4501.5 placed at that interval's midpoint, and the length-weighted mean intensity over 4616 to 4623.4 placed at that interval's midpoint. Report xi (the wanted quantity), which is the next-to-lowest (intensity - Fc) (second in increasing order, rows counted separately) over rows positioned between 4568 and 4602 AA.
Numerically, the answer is -1.3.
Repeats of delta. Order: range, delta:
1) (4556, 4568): 4567.84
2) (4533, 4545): 4536.39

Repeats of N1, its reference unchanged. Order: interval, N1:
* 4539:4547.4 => 4539.53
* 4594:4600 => 4594.21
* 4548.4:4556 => 4548.95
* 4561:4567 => 4561.53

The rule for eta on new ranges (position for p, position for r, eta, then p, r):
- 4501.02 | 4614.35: -0.6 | 9.746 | 10.37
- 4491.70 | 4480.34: -0.8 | 7.866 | 8.697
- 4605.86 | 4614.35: 0.4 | 10.77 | 10.37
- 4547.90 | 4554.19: -0.4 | 8.917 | 9.333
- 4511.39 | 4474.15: 1.8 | 10.31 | 8.529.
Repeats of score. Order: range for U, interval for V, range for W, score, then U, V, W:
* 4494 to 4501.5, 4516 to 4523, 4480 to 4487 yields -4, 0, 7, 3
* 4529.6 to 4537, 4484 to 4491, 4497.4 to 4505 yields 0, 2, 4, 2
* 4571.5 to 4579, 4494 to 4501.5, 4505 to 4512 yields 10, 7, 4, 7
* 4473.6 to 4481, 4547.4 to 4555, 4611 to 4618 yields 2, 1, 5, 6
